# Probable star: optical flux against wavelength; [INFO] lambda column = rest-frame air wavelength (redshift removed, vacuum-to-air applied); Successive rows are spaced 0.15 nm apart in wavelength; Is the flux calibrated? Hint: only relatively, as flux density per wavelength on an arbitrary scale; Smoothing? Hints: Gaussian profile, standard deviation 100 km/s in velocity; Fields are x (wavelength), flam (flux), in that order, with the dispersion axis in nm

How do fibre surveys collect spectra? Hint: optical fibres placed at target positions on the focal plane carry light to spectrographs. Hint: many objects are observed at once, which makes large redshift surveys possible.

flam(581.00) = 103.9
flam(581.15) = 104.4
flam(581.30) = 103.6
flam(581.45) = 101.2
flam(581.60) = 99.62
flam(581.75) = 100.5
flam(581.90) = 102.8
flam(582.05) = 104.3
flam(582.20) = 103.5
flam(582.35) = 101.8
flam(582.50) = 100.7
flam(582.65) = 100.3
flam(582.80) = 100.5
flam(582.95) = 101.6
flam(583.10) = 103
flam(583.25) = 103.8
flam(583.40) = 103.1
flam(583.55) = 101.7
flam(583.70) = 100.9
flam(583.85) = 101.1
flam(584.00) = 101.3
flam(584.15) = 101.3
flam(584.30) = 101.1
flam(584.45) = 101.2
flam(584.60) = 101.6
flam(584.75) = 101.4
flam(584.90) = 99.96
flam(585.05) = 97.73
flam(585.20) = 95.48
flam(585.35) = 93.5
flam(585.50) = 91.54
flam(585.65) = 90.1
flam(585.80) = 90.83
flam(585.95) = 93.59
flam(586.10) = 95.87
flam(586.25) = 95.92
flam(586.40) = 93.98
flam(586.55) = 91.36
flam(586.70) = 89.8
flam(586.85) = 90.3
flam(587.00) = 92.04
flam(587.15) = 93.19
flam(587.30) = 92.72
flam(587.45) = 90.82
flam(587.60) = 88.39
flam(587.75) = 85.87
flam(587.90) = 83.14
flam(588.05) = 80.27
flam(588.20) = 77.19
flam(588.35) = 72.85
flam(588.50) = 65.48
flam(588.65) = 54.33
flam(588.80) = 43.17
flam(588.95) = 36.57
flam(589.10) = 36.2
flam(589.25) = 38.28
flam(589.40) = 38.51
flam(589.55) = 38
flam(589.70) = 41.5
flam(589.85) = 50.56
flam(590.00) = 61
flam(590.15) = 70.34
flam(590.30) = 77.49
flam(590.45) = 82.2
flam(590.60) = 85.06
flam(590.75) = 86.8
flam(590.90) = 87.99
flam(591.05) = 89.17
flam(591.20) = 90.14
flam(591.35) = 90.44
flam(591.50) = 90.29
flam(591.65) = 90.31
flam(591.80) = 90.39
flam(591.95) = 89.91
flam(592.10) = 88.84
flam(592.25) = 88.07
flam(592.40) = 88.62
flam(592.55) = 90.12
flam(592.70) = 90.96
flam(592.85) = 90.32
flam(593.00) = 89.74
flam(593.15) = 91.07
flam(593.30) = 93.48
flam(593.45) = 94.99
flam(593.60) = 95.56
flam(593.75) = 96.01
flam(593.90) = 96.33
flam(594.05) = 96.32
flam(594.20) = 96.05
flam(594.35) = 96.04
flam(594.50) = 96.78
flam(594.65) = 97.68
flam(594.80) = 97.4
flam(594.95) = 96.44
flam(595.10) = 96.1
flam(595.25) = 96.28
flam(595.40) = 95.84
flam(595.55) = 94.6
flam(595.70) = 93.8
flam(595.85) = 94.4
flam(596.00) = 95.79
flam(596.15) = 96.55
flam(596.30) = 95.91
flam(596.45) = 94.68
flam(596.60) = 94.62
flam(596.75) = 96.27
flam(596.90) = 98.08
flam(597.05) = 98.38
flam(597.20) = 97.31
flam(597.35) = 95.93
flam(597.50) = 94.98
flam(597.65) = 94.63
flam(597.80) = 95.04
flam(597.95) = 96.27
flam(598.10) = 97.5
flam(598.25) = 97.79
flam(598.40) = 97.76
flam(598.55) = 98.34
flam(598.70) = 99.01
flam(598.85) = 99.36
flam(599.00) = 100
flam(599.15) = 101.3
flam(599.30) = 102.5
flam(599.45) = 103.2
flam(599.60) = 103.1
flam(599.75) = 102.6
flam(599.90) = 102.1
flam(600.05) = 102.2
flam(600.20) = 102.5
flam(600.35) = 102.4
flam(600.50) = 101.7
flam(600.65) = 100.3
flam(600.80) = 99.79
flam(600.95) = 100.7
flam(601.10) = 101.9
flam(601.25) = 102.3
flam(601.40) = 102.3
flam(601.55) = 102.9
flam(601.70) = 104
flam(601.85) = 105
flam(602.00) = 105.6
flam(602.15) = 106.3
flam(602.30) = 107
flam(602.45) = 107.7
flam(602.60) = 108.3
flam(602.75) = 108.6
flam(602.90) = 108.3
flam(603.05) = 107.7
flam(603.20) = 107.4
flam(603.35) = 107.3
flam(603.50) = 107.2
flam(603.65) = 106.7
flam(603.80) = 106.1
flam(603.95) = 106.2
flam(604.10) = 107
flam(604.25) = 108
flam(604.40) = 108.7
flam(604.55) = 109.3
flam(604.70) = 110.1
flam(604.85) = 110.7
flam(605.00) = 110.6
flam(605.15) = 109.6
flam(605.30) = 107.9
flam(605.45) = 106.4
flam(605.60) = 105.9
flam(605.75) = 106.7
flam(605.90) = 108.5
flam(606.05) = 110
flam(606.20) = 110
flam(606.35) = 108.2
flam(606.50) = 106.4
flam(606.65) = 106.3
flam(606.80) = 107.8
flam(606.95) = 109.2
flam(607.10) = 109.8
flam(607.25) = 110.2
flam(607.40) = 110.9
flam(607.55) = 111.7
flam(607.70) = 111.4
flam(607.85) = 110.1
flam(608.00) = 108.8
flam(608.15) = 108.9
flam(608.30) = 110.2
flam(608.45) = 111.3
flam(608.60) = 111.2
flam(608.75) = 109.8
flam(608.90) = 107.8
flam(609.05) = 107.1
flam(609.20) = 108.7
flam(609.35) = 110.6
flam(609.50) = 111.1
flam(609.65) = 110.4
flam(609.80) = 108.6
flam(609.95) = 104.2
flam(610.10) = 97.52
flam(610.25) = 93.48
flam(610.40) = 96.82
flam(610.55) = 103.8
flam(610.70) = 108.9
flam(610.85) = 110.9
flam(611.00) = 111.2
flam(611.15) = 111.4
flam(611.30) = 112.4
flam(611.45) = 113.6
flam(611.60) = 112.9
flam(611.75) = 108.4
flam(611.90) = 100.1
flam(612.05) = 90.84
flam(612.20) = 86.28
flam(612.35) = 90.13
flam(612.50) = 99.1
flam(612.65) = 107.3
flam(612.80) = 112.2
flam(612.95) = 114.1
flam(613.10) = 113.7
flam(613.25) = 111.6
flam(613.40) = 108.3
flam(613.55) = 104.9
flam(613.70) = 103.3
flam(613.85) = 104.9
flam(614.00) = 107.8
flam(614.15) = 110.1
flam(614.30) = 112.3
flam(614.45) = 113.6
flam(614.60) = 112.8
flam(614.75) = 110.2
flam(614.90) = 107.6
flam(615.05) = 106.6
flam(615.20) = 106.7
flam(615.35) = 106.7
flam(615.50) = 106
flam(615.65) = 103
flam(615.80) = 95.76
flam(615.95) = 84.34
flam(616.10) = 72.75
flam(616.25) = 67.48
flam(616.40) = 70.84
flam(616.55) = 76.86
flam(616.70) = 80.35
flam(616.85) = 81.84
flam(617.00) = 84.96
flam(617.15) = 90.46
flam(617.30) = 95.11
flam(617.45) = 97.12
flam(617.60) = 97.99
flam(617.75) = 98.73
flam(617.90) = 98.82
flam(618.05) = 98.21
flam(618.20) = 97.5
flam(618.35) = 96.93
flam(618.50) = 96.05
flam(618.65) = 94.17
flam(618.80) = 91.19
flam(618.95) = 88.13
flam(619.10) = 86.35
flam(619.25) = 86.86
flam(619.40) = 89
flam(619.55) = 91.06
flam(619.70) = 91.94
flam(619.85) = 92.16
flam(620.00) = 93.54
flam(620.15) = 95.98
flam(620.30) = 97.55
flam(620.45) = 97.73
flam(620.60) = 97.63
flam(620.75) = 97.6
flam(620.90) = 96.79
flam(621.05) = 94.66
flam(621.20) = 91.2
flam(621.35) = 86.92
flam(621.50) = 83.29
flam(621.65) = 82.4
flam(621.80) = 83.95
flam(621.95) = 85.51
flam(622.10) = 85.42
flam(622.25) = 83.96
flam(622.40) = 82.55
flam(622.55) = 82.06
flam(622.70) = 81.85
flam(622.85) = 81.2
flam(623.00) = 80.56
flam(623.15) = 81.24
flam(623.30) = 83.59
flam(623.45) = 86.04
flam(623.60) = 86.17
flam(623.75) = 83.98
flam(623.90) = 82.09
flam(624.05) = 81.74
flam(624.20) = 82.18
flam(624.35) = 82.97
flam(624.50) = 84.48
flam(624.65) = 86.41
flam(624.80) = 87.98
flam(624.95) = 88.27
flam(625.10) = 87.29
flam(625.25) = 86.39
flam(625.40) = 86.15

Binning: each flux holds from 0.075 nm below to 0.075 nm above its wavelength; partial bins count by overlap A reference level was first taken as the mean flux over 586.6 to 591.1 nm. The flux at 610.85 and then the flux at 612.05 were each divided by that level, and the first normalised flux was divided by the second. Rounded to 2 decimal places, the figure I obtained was 1.22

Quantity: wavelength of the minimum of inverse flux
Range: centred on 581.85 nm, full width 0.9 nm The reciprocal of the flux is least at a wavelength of 582.05 nm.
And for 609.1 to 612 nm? 611.45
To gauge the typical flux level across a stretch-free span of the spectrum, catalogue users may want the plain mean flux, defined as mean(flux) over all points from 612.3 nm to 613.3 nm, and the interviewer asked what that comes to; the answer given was 107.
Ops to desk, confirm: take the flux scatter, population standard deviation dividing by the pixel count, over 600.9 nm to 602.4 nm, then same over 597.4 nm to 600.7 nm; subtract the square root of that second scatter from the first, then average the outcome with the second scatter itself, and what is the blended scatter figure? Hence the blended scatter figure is 1.6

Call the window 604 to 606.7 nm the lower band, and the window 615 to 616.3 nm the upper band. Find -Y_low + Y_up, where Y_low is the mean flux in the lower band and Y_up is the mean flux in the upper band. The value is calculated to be -14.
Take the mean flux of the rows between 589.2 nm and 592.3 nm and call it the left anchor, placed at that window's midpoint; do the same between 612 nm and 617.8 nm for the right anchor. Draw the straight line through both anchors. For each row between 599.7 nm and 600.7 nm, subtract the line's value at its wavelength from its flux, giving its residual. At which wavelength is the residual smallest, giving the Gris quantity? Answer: 600.65 nm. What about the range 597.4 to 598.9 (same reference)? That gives 597.65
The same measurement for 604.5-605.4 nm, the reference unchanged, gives 605.30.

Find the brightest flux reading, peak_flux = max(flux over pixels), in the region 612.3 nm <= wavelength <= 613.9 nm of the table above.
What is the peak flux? 114.1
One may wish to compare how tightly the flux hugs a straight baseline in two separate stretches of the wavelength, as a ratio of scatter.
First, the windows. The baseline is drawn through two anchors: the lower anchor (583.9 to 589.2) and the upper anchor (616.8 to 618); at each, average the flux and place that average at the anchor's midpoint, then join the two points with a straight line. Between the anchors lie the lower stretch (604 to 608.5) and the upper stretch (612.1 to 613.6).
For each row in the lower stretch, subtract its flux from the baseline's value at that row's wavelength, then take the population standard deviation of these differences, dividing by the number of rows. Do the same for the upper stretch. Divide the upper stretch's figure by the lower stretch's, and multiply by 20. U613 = 120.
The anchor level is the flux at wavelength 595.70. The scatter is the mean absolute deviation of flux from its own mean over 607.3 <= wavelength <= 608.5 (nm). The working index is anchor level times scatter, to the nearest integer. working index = 86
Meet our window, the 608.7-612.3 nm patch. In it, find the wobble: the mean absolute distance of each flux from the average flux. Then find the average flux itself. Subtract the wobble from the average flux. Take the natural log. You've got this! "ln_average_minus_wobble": 4.60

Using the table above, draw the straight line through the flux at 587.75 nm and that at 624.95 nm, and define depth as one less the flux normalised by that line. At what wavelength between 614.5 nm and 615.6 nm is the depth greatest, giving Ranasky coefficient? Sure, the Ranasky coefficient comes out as 615.50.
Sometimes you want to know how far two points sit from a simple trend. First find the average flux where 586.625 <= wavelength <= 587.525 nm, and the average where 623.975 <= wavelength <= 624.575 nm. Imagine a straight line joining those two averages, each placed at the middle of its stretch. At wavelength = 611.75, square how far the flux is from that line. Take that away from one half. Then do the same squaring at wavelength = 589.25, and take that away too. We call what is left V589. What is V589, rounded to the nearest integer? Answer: -3289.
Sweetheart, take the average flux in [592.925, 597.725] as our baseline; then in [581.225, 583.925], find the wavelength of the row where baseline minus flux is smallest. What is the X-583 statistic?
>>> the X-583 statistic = 582.05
